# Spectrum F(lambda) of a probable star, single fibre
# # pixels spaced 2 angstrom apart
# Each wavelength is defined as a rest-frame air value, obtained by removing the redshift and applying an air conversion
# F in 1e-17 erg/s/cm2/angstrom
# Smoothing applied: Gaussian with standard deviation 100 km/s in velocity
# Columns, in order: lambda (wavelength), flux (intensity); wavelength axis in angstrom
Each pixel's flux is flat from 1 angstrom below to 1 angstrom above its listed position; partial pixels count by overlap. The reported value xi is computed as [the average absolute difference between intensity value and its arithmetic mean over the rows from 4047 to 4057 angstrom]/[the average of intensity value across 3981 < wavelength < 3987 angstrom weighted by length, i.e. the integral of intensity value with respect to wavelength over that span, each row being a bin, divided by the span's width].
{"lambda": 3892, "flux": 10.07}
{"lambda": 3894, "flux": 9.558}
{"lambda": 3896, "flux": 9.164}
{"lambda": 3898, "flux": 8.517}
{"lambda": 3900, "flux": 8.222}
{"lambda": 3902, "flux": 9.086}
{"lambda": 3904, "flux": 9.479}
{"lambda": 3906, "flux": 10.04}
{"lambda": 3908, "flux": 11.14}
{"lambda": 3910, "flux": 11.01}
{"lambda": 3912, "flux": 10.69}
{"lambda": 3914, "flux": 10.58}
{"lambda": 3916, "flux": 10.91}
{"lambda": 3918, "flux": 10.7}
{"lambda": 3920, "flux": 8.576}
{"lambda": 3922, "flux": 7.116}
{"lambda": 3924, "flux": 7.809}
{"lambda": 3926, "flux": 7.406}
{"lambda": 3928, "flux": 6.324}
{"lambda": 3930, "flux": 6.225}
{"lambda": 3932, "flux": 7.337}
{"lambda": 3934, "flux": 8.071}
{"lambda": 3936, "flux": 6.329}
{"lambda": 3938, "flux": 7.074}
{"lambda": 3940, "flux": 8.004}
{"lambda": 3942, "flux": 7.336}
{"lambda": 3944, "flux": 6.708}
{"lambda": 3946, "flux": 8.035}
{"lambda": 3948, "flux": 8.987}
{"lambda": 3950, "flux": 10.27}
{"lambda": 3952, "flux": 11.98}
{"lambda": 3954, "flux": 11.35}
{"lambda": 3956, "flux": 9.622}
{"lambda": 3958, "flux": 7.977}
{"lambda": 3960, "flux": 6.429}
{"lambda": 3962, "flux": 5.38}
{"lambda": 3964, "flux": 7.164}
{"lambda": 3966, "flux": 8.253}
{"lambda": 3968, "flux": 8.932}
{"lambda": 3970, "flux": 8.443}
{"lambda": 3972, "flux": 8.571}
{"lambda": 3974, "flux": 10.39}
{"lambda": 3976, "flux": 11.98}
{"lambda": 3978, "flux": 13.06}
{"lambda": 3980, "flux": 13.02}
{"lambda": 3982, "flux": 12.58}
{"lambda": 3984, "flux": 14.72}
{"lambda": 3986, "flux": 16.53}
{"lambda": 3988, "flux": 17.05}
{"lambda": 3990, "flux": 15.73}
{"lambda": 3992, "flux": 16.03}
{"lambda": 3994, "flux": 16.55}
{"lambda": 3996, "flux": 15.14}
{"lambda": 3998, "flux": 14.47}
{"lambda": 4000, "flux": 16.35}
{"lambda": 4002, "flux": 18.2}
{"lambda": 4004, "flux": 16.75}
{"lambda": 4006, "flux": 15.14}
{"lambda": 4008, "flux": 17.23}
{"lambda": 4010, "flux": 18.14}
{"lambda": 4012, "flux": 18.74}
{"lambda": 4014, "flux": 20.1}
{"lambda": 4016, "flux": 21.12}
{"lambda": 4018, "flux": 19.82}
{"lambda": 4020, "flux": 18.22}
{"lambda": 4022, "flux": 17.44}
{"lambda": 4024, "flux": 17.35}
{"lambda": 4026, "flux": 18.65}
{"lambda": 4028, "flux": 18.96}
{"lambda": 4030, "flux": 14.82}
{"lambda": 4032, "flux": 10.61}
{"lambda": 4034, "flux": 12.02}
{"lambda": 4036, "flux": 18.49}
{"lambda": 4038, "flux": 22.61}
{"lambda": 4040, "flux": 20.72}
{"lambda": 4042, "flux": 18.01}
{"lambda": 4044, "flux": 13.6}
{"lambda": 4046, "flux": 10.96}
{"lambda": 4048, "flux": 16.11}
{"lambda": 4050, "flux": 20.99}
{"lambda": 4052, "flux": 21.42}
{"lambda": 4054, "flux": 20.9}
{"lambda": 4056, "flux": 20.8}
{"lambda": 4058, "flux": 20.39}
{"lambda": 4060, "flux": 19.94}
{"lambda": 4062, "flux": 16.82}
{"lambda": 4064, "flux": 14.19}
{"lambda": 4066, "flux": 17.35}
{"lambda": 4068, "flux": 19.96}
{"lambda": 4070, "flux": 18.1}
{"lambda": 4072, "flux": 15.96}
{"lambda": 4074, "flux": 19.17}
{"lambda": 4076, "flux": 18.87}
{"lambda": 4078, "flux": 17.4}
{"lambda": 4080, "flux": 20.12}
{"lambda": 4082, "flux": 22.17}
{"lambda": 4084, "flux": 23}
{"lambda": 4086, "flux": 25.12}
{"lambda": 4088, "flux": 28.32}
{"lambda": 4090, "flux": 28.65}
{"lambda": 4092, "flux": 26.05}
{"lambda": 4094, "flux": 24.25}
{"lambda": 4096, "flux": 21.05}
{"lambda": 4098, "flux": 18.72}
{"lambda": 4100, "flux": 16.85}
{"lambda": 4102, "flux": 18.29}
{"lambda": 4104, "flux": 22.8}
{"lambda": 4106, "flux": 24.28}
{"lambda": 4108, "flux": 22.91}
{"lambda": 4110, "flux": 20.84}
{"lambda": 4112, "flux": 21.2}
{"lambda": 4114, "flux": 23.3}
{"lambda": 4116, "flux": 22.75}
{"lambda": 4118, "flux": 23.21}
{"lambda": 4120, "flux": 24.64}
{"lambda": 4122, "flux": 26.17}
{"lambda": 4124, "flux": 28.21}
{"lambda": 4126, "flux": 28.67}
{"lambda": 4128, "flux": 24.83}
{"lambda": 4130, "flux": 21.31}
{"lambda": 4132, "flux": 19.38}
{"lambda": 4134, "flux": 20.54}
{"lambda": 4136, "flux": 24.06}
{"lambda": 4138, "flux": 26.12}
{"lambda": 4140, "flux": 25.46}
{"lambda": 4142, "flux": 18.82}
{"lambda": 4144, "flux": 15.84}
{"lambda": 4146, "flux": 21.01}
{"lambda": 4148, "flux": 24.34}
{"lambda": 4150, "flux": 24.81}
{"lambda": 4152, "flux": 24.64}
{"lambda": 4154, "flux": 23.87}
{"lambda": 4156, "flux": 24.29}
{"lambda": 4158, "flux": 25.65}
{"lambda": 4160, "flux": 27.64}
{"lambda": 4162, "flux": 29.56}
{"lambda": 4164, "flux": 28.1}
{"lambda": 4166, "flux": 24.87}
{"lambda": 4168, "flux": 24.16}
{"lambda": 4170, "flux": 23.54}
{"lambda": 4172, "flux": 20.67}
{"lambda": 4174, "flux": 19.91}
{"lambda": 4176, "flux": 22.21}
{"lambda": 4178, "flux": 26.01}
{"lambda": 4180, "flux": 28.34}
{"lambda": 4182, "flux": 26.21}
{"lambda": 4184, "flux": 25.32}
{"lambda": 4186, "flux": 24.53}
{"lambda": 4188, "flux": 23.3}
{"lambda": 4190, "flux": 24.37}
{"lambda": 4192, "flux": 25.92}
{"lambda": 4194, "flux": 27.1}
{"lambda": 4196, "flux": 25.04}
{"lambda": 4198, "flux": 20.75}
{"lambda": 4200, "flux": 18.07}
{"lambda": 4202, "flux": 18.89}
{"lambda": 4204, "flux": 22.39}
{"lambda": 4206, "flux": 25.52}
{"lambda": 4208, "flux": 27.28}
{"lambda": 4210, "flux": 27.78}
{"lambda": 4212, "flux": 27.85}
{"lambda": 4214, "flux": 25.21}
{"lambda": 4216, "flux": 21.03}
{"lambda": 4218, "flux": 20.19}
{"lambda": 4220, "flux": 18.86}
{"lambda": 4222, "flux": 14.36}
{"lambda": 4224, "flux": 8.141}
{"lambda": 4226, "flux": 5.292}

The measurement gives 0.11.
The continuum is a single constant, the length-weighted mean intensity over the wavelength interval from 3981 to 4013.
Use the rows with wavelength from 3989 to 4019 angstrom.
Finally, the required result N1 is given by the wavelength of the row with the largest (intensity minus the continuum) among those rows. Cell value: 4016 angstrom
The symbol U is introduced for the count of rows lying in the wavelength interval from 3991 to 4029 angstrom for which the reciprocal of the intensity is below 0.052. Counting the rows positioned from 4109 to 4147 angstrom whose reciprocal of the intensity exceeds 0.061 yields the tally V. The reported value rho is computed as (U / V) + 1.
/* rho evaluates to 4.0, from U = 3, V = 1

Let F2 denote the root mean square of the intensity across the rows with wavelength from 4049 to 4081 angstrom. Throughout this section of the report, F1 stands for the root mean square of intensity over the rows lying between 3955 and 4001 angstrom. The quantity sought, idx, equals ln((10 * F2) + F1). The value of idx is 5.31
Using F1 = 12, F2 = 19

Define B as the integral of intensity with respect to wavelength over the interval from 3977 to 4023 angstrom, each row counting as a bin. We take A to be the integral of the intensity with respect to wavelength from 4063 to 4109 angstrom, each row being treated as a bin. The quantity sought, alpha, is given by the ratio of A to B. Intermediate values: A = 967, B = 764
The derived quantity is 1.3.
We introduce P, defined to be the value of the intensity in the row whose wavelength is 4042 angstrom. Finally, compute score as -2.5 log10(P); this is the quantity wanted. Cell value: -3.1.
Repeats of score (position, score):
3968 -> -2.4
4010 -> -3.1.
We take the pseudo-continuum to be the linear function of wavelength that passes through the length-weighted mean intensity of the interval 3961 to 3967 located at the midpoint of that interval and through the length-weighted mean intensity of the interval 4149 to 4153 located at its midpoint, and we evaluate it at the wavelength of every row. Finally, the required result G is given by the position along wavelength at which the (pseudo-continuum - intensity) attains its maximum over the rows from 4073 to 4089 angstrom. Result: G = 4078 angstrom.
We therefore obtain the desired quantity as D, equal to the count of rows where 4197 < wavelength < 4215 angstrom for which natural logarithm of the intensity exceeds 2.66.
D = 9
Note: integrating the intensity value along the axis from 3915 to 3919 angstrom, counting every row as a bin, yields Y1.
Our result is 43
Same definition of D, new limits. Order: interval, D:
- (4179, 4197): 9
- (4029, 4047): 5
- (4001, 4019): 9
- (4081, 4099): 9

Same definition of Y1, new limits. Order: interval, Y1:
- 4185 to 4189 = 96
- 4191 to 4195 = 106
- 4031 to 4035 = 45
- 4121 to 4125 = 109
